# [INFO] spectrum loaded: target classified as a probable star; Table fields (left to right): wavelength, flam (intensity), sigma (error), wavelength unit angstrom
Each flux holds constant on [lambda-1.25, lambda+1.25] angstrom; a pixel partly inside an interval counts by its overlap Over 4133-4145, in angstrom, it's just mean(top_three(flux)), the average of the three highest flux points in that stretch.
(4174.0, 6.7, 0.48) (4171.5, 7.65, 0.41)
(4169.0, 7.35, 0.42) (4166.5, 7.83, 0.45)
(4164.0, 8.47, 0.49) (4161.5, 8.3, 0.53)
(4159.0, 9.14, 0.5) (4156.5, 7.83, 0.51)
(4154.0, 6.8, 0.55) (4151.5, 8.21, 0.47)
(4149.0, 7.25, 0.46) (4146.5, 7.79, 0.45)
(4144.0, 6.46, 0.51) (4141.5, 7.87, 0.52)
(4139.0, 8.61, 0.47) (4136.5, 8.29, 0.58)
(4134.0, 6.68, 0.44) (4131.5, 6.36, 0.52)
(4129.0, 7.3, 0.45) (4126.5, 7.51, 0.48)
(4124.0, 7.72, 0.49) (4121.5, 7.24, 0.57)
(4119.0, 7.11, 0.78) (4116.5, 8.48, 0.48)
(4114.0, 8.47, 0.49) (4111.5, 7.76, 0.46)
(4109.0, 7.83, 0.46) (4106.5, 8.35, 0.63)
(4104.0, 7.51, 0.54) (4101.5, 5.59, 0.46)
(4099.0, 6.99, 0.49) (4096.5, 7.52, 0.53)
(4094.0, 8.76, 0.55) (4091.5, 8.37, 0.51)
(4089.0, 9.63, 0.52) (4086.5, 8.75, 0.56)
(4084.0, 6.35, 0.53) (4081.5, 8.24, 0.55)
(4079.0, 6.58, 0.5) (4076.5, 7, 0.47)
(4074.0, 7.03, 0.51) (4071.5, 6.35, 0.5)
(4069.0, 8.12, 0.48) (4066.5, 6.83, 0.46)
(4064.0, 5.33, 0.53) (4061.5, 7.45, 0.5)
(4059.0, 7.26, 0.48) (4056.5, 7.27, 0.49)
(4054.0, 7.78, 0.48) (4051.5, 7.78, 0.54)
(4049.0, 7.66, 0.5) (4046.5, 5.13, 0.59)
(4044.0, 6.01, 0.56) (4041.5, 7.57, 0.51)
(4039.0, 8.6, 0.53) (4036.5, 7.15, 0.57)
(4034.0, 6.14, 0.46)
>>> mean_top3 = 8.3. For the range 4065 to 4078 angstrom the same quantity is 7.4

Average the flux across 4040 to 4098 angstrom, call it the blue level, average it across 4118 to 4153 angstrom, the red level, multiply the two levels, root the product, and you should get 7.40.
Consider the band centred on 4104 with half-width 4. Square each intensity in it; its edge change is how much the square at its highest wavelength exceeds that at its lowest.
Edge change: 38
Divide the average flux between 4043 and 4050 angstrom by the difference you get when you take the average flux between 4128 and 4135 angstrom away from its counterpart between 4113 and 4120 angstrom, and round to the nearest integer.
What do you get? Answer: 5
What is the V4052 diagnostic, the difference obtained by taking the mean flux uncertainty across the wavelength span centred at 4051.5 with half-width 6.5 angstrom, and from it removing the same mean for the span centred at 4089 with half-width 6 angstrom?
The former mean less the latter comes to -0.014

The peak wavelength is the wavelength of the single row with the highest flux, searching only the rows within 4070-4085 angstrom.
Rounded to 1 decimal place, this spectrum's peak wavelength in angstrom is 4081.5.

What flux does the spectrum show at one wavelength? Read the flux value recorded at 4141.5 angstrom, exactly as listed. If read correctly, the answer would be 7.87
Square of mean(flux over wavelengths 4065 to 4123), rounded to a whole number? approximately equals 58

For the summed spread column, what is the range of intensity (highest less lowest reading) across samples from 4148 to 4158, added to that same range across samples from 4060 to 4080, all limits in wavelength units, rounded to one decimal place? 4.2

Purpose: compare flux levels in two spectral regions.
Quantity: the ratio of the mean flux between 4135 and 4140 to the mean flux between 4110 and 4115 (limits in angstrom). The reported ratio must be 1.0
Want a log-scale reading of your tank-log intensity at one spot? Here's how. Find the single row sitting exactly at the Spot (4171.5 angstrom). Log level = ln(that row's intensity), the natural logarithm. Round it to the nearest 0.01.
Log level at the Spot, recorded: 2.03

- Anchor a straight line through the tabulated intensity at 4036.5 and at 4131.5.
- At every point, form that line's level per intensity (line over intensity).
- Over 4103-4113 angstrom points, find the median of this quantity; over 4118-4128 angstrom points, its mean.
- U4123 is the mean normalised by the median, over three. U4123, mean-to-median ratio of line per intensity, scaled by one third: 0.35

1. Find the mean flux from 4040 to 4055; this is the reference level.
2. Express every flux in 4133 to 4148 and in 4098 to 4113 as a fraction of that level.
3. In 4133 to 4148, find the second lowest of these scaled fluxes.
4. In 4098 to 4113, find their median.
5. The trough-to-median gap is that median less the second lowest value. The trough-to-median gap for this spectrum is 0.14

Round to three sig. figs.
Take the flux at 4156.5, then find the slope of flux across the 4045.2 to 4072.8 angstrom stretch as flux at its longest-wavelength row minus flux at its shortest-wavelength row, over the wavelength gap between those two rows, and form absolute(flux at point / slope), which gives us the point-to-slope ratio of 160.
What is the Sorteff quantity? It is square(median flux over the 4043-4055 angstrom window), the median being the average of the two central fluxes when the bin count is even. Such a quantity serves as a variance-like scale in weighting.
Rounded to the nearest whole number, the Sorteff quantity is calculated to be 59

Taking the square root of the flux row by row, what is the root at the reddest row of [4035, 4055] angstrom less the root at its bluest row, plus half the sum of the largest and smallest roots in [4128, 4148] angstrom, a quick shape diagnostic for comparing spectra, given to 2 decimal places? 2.84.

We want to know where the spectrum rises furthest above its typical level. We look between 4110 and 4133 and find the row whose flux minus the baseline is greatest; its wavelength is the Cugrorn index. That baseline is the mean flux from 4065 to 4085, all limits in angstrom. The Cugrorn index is 4116.5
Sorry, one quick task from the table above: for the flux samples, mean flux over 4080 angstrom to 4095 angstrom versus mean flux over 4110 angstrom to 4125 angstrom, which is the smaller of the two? 7.80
